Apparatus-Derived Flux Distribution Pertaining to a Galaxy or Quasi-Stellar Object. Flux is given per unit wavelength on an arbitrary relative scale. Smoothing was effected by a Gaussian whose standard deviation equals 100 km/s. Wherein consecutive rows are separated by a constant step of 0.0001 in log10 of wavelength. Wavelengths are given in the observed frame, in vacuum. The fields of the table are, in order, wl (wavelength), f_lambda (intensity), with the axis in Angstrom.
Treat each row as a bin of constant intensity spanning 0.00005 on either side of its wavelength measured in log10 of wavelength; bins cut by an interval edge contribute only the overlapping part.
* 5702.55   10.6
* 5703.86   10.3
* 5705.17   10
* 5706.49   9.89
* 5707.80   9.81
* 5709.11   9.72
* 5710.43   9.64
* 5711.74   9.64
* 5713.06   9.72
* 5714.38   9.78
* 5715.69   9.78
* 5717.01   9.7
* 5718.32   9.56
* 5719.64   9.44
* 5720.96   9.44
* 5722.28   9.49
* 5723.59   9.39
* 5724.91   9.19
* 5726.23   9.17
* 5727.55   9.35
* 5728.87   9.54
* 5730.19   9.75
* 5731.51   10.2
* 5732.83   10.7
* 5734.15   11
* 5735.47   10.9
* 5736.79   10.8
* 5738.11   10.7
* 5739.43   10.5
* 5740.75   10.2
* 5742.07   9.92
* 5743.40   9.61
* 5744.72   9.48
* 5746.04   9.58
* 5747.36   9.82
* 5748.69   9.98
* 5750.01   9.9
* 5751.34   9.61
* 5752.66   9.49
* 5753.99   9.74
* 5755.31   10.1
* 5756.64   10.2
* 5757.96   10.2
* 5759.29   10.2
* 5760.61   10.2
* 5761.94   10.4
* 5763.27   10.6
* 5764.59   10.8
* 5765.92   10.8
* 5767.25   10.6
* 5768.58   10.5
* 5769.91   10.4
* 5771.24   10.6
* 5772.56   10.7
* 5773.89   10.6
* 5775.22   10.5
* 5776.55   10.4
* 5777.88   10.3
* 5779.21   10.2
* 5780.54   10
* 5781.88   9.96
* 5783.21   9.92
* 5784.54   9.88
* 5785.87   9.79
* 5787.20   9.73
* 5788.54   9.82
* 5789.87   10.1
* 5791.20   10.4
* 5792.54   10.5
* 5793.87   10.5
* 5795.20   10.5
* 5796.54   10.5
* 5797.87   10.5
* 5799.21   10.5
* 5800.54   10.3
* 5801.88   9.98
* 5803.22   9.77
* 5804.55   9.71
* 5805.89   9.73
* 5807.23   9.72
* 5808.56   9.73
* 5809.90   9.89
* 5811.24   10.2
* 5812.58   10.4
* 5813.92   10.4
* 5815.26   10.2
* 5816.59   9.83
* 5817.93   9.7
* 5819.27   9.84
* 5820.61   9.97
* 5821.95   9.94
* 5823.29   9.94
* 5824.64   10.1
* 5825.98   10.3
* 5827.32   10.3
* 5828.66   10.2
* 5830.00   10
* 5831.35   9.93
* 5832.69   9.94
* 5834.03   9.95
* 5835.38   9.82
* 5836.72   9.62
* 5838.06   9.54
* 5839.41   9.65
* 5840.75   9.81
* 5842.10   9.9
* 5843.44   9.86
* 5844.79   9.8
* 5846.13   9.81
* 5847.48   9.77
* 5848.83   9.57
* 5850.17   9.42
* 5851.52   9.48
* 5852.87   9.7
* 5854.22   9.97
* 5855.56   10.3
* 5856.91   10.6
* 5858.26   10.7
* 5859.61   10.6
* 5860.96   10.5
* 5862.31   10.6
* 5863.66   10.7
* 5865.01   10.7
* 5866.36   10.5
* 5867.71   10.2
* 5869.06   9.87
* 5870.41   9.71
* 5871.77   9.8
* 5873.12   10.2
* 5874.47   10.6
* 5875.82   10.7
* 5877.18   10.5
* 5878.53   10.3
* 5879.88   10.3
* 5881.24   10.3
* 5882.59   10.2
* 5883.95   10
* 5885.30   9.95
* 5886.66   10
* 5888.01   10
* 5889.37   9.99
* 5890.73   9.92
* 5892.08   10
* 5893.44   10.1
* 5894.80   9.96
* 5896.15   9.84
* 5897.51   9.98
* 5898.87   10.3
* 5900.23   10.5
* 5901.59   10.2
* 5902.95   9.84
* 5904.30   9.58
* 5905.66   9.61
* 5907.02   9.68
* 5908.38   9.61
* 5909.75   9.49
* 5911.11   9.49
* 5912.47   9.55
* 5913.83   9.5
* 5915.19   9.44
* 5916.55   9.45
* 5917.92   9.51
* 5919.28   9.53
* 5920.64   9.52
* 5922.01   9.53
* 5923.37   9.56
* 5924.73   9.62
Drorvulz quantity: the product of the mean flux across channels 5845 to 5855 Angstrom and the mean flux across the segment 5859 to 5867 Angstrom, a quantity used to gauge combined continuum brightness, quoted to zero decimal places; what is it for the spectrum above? 103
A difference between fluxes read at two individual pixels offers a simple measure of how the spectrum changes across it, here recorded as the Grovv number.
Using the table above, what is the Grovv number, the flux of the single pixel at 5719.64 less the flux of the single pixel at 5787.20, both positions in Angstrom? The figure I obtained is -0.29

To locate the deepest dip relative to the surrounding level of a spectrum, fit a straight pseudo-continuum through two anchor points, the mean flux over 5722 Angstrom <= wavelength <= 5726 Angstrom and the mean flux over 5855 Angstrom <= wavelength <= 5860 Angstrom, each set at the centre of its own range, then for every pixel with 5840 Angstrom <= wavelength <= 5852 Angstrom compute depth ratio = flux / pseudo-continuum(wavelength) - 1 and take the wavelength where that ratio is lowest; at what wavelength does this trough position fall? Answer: 5850.17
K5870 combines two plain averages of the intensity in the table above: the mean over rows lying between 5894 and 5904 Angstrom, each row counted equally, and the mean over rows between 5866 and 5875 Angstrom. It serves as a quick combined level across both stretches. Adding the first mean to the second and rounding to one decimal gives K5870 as 20.2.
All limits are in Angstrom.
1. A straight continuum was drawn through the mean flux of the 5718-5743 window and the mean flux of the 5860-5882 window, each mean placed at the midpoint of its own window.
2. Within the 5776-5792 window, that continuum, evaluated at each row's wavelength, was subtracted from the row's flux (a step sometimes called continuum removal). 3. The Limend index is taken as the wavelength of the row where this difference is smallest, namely 5787.20 Angstrom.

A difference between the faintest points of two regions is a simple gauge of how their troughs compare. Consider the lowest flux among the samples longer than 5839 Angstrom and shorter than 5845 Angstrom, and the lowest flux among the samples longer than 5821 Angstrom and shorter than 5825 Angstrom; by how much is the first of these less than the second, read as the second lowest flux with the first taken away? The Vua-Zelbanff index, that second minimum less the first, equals 0.3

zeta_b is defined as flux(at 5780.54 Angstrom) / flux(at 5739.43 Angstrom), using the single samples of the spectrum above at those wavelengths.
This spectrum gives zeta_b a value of 0.95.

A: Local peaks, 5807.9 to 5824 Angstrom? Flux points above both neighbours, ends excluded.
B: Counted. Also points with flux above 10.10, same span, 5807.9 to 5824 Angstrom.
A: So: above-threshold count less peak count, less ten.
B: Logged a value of -7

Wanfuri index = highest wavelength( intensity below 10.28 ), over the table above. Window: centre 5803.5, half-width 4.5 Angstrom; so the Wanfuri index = 5807.23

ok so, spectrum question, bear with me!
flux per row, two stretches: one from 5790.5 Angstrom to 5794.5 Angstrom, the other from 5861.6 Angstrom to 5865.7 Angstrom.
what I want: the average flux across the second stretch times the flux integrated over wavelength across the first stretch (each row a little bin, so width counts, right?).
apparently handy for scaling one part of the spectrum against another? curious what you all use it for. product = 447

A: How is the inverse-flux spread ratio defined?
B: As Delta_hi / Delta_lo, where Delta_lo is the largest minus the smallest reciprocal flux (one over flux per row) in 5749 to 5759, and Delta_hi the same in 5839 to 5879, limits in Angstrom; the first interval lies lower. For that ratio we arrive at 1.7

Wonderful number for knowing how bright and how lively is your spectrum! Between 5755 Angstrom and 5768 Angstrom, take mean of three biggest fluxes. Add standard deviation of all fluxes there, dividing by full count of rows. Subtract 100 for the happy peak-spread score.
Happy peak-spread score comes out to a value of -89.0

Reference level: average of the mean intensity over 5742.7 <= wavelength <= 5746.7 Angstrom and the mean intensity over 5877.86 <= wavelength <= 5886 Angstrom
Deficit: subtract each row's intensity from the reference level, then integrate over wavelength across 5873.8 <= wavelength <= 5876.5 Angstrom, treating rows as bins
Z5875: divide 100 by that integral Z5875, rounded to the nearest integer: -47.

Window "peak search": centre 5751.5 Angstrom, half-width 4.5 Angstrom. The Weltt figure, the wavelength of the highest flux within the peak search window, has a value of 5755.31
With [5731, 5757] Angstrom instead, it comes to 5734.15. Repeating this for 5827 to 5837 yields 5827.32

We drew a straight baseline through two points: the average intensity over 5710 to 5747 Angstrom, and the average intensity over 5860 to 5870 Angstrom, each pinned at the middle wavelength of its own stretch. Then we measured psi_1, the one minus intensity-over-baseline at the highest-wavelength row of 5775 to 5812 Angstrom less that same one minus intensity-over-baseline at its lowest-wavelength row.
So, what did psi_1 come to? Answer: 0.04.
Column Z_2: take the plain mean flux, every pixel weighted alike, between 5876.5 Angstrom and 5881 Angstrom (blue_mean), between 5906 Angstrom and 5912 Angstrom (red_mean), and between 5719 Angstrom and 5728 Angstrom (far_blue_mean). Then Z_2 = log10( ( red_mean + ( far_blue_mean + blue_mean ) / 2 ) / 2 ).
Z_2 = 0.987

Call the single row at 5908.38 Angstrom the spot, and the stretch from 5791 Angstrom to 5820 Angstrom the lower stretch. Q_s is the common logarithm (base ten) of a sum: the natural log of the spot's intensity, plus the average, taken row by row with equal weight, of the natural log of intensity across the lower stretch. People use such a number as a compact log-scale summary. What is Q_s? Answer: 0.661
